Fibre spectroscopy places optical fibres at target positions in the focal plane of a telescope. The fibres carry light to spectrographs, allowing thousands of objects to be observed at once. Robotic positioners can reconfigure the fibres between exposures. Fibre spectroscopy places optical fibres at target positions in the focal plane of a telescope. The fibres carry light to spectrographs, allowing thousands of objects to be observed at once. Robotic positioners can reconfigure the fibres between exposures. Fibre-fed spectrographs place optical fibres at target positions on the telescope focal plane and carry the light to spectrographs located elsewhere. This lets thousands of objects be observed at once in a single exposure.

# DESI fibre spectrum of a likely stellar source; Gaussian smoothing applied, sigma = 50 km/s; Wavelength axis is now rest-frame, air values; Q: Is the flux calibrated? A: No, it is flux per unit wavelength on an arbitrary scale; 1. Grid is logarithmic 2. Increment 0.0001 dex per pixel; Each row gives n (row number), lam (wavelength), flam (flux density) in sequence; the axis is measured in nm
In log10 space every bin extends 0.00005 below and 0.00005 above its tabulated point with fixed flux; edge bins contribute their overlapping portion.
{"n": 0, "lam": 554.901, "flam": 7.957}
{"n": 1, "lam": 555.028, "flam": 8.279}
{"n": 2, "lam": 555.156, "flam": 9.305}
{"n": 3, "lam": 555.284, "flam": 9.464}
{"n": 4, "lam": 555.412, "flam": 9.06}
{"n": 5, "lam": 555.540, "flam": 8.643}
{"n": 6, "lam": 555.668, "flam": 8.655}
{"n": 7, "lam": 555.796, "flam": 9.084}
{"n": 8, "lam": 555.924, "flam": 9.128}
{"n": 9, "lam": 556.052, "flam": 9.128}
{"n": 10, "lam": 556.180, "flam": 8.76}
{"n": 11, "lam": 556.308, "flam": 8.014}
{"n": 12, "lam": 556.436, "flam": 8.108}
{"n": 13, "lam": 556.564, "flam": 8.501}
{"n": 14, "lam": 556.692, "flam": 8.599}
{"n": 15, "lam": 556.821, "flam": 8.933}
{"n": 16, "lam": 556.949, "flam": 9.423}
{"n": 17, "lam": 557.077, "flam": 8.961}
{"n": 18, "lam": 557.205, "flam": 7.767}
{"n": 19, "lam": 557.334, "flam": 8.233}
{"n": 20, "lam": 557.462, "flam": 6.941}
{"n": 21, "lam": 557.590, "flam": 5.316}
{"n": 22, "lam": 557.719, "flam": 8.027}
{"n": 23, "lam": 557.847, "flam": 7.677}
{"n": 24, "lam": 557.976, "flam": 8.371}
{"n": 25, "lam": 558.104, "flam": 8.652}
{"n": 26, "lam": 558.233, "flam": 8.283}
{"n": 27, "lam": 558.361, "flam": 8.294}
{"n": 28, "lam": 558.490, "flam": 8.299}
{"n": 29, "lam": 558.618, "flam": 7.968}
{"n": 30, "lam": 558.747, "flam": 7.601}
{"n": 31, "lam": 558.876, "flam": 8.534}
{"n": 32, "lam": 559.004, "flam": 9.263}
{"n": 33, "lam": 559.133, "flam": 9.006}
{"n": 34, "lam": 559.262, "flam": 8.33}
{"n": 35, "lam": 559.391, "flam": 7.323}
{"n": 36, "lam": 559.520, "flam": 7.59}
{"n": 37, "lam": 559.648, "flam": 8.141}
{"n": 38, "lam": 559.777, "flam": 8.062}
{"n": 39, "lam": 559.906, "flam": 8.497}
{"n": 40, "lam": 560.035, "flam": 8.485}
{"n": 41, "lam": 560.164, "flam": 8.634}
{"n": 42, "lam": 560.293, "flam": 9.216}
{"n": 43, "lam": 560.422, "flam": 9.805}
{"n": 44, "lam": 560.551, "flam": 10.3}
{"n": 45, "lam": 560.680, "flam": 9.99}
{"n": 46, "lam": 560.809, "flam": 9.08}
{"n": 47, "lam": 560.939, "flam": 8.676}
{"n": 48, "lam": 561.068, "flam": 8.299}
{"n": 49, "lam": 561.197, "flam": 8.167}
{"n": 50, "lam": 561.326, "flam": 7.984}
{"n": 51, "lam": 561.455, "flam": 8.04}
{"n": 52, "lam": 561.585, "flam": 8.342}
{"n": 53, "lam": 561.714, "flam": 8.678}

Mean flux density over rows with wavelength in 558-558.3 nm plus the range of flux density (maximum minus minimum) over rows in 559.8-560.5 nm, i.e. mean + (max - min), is 9.8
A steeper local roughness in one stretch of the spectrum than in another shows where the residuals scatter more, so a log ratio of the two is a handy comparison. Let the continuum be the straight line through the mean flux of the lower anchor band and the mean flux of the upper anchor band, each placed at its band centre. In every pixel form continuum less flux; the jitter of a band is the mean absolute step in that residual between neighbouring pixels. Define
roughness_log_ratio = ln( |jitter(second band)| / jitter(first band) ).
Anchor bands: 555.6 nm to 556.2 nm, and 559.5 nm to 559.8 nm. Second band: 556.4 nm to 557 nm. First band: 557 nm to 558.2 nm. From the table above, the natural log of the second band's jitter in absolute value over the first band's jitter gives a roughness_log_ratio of -1.1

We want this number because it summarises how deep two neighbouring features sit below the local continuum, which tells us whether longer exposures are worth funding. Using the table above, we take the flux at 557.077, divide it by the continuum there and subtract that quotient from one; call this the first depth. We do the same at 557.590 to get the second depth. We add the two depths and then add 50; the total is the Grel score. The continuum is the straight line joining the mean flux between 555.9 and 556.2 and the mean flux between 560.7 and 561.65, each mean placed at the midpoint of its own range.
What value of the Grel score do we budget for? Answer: 50.4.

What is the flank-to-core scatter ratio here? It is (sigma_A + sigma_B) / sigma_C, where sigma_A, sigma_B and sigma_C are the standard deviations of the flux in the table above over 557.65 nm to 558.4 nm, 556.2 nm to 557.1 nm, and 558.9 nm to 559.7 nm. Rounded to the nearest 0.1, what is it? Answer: 1.1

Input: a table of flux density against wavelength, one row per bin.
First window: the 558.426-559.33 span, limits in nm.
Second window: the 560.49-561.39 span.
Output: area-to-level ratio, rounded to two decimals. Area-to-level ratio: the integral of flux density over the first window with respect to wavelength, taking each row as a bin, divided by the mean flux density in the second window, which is 0.85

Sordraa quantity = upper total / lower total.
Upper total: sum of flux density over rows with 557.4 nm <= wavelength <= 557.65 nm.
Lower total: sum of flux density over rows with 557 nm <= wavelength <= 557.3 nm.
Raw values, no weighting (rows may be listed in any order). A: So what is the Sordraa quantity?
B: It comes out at 0.73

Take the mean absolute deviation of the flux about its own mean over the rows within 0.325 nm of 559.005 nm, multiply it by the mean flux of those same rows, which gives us 4.0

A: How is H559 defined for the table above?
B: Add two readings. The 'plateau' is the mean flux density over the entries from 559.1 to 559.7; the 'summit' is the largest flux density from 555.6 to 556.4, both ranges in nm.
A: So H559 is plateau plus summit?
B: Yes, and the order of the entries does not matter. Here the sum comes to 17.2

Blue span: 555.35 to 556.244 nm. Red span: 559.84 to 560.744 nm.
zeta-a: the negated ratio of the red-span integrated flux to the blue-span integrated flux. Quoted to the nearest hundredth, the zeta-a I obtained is -1.05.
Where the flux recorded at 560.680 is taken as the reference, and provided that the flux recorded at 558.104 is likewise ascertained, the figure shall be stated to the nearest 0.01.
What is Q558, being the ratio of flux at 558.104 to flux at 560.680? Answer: 0.87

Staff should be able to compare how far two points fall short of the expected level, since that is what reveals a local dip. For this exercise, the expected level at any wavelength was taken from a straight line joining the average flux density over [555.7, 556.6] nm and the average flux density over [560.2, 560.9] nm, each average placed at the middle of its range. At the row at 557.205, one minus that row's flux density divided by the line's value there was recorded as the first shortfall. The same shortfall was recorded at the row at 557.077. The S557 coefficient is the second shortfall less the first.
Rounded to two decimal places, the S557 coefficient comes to -0.14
